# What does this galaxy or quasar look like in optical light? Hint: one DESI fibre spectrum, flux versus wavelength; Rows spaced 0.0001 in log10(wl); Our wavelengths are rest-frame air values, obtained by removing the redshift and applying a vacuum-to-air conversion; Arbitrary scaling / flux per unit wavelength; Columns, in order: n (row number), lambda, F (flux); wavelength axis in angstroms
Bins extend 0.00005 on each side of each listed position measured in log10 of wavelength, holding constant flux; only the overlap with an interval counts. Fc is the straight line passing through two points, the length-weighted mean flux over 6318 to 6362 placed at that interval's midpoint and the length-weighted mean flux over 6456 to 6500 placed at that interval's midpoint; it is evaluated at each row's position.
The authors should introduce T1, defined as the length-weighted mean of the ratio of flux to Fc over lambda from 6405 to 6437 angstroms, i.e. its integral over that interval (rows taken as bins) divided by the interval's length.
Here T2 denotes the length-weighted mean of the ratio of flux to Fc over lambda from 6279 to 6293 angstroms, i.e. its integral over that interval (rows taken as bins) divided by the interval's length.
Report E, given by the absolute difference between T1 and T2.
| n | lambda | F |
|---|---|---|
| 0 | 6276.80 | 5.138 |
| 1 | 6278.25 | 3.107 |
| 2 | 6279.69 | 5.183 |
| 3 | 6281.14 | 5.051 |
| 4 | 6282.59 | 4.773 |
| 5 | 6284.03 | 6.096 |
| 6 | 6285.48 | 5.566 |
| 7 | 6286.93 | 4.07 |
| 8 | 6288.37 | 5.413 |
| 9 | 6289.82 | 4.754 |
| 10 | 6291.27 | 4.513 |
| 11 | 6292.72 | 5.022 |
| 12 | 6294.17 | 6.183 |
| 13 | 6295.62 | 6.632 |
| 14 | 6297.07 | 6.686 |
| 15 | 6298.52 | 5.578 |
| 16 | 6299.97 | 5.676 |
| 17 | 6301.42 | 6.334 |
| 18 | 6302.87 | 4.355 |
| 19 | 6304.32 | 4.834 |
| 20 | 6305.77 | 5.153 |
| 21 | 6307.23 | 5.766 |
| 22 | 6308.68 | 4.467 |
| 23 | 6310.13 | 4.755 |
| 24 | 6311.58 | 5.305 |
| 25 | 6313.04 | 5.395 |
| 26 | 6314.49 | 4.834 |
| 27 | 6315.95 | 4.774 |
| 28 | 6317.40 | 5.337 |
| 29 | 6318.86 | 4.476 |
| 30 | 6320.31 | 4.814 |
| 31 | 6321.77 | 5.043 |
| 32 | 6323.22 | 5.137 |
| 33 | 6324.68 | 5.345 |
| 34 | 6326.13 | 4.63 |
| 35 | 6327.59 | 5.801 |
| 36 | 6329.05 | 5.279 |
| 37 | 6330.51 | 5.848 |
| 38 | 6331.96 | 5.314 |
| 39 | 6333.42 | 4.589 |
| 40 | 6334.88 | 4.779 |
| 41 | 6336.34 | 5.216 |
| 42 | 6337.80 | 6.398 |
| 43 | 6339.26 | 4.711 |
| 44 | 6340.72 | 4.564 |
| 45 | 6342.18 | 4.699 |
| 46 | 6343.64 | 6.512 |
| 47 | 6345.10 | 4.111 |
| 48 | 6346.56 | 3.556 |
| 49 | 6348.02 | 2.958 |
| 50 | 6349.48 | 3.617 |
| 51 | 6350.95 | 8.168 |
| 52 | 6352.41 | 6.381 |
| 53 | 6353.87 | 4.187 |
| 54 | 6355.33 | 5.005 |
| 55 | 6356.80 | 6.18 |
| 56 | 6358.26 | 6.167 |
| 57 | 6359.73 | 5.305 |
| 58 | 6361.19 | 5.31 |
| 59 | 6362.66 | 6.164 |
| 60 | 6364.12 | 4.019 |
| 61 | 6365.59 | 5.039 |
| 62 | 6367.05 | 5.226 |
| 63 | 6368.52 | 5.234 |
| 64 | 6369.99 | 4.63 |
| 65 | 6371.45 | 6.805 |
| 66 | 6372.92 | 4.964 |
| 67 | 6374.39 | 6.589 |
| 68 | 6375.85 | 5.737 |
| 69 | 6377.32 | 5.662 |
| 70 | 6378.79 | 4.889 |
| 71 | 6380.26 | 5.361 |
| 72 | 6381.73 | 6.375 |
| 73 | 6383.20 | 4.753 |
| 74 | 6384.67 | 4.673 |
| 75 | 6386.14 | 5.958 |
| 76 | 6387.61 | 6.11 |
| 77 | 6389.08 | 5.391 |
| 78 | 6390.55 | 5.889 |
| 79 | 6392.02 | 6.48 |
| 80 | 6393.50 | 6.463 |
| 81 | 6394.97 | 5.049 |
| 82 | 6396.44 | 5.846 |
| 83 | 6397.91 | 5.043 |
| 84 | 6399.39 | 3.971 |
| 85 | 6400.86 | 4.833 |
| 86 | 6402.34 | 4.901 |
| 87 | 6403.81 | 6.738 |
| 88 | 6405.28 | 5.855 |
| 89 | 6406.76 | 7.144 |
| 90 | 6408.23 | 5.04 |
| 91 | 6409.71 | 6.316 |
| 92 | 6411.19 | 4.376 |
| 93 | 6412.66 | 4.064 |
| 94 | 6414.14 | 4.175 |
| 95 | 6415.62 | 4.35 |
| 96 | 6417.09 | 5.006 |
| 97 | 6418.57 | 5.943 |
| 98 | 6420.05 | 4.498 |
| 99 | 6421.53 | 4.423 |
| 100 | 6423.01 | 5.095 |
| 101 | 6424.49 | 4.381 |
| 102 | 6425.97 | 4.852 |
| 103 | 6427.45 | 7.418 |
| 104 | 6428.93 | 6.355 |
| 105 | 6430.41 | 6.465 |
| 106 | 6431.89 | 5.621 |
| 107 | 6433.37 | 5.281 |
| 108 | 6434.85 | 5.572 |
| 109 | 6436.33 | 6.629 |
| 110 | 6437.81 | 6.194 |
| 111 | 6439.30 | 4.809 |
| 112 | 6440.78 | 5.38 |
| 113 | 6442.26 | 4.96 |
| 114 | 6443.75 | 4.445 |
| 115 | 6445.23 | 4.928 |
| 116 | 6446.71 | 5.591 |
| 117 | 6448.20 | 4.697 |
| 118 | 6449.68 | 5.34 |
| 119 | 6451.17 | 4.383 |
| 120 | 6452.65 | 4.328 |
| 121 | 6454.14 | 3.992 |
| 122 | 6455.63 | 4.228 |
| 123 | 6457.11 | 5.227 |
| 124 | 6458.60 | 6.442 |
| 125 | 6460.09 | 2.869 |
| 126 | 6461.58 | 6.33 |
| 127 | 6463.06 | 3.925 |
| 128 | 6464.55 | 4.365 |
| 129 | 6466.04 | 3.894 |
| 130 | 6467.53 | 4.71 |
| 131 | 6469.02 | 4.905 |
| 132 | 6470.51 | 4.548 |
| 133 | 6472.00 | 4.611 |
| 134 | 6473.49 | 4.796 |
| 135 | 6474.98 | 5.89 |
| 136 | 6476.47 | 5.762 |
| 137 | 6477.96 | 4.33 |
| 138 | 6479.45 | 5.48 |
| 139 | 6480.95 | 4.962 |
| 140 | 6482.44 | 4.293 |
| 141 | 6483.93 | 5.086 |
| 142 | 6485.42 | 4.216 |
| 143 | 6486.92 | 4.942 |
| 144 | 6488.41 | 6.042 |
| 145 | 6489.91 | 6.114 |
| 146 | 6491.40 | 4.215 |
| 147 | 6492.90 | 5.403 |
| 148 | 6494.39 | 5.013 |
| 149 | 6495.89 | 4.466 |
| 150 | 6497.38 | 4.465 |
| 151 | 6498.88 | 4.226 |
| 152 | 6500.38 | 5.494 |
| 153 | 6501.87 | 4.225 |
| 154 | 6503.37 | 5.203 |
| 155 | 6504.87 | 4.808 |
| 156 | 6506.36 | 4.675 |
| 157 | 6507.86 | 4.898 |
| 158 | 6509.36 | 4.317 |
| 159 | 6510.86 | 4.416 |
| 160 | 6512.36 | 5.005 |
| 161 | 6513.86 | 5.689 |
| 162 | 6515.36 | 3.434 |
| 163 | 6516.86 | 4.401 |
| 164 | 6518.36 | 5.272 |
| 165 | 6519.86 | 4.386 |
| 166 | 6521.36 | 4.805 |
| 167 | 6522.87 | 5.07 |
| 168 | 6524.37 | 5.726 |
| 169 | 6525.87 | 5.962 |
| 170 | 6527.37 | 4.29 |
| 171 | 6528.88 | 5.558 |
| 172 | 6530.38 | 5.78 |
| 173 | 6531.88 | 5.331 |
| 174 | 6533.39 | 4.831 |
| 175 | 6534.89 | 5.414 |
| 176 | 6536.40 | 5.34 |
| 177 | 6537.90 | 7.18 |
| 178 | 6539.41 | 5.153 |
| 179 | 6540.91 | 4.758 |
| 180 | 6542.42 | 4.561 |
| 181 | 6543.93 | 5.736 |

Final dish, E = 0.12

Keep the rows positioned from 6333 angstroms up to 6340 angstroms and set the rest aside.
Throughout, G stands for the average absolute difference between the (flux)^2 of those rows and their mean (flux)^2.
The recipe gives 5.8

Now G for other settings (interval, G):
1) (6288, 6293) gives 2.9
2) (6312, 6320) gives 3.2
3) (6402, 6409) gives 9.8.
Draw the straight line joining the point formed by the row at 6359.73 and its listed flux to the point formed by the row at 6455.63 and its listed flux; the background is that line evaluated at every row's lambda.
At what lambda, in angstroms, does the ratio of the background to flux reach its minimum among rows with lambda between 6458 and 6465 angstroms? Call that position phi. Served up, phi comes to 6458.60 angstroms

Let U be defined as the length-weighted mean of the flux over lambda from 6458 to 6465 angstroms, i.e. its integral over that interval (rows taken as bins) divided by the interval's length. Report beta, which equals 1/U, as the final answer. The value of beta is 0.210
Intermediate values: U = 4.8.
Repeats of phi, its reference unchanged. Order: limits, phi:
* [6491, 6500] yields 6492.90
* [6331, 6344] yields 6343.64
